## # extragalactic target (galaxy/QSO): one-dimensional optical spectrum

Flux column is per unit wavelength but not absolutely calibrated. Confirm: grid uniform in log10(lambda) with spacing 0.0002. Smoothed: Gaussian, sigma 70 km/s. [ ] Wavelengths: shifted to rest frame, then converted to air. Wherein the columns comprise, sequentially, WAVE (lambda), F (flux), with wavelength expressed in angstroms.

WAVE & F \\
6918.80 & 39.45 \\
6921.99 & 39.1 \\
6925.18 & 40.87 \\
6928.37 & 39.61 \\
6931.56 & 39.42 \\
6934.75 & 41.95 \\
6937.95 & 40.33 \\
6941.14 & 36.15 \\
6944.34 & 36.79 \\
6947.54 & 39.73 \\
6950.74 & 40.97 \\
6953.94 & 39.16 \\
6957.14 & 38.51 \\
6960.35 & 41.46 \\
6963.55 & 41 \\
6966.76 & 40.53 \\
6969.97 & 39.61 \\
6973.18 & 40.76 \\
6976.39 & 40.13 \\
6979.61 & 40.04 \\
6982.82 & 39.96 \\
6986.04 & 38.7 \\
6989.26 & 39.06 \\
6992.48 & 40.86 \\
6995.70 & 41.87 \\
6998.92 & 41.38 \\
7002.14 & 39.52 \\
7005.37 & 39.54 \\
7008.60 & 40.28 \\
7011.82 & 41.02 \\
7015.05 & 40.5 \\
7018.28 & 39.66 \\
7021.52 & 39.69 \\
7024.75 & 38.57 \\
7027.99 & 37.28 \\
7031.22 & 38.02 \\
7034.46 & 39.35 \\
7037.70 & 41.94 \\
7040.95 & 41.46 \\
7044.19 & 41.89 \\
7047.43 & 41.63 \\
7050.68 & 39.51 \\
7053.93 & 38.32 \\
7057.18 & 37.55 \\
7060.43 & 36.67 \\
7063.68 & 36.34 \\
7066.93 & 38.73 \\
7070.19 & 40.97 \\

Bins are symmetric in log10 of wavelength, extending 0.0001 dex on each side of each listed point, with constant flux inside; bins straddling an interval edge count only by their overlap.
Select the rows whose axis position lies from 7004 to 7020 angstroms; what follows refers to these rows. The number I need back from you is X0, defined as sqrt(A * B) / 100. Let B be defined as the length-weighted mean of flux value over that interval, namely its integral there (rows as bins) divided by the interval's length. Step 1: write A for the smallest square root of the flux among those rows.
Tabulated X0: 0.159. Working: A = 6.29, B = 40.2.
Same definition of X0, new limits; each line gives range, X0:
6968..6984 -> 0.159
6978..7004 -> 0.158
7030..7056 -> 0.158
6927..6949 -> 0.153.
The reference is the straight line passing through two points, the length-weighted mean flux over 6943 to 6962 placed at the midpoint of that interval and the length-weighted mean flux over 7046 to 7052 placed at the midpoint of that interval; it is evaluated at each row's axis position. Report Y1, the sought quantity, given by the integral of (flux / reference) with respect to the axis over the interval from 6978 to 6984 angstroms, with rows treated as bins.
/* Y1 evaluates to 6.03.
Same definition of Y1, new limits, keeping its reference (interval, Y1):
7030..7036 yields 5.75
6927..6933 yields 6.04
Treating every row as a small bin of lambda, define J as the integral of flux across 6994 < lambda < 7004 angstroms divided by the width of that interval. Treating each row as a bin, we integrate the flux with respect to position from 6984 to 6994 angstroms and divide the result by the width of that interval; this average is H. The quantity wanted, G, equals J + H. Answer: 80.4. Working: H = 39.5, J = 40.9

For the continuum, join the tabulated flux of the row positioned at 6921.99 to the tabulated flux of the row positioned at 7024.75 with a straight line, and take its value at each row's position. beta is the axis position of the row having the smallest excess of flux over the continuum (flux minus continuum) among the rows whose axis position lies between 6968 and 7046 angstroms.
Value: 7027.99 angstroms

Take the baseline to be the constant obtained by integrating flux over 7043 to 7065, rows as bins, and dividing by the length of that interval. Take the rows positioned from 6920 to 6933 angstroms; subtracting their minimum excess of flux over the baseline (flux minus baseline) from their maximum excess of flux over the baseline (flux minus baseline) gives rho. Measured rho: 1.8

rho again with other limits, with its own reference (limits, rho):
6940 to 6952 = 4.8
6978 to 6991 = 1.3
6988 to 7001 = 2.8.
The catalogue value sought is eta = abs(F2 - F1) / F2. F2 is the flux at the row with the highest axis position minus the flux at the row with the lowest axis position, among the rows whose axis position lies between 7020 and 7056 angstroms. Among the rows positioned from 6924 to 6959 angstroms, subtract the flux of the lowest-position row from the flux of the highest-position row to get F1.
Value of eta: -0.7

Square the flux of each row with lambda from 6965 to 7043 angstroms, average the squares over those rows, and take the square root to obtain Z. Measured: 40.01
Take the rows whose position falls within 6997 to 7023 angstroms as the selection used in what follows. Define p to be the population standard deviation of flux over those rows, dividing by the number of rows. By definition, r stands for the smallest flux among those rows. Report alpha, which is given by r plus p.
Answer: 40.2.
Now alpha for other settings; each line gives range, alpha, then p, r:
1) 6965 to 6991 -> 39.4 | 0.65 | 38.7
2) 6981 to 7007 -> 39.8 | 1.06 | 38.7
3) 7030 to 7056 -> 39.6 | 1.54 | 38.02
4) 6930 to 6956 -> 38.0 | 1.85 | 36.15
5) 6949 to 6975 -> 39.5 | 0.97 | 38.51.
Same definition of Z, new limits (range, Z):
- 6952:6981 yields 40.14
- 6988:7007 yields 40.39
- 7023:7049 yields 40.06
